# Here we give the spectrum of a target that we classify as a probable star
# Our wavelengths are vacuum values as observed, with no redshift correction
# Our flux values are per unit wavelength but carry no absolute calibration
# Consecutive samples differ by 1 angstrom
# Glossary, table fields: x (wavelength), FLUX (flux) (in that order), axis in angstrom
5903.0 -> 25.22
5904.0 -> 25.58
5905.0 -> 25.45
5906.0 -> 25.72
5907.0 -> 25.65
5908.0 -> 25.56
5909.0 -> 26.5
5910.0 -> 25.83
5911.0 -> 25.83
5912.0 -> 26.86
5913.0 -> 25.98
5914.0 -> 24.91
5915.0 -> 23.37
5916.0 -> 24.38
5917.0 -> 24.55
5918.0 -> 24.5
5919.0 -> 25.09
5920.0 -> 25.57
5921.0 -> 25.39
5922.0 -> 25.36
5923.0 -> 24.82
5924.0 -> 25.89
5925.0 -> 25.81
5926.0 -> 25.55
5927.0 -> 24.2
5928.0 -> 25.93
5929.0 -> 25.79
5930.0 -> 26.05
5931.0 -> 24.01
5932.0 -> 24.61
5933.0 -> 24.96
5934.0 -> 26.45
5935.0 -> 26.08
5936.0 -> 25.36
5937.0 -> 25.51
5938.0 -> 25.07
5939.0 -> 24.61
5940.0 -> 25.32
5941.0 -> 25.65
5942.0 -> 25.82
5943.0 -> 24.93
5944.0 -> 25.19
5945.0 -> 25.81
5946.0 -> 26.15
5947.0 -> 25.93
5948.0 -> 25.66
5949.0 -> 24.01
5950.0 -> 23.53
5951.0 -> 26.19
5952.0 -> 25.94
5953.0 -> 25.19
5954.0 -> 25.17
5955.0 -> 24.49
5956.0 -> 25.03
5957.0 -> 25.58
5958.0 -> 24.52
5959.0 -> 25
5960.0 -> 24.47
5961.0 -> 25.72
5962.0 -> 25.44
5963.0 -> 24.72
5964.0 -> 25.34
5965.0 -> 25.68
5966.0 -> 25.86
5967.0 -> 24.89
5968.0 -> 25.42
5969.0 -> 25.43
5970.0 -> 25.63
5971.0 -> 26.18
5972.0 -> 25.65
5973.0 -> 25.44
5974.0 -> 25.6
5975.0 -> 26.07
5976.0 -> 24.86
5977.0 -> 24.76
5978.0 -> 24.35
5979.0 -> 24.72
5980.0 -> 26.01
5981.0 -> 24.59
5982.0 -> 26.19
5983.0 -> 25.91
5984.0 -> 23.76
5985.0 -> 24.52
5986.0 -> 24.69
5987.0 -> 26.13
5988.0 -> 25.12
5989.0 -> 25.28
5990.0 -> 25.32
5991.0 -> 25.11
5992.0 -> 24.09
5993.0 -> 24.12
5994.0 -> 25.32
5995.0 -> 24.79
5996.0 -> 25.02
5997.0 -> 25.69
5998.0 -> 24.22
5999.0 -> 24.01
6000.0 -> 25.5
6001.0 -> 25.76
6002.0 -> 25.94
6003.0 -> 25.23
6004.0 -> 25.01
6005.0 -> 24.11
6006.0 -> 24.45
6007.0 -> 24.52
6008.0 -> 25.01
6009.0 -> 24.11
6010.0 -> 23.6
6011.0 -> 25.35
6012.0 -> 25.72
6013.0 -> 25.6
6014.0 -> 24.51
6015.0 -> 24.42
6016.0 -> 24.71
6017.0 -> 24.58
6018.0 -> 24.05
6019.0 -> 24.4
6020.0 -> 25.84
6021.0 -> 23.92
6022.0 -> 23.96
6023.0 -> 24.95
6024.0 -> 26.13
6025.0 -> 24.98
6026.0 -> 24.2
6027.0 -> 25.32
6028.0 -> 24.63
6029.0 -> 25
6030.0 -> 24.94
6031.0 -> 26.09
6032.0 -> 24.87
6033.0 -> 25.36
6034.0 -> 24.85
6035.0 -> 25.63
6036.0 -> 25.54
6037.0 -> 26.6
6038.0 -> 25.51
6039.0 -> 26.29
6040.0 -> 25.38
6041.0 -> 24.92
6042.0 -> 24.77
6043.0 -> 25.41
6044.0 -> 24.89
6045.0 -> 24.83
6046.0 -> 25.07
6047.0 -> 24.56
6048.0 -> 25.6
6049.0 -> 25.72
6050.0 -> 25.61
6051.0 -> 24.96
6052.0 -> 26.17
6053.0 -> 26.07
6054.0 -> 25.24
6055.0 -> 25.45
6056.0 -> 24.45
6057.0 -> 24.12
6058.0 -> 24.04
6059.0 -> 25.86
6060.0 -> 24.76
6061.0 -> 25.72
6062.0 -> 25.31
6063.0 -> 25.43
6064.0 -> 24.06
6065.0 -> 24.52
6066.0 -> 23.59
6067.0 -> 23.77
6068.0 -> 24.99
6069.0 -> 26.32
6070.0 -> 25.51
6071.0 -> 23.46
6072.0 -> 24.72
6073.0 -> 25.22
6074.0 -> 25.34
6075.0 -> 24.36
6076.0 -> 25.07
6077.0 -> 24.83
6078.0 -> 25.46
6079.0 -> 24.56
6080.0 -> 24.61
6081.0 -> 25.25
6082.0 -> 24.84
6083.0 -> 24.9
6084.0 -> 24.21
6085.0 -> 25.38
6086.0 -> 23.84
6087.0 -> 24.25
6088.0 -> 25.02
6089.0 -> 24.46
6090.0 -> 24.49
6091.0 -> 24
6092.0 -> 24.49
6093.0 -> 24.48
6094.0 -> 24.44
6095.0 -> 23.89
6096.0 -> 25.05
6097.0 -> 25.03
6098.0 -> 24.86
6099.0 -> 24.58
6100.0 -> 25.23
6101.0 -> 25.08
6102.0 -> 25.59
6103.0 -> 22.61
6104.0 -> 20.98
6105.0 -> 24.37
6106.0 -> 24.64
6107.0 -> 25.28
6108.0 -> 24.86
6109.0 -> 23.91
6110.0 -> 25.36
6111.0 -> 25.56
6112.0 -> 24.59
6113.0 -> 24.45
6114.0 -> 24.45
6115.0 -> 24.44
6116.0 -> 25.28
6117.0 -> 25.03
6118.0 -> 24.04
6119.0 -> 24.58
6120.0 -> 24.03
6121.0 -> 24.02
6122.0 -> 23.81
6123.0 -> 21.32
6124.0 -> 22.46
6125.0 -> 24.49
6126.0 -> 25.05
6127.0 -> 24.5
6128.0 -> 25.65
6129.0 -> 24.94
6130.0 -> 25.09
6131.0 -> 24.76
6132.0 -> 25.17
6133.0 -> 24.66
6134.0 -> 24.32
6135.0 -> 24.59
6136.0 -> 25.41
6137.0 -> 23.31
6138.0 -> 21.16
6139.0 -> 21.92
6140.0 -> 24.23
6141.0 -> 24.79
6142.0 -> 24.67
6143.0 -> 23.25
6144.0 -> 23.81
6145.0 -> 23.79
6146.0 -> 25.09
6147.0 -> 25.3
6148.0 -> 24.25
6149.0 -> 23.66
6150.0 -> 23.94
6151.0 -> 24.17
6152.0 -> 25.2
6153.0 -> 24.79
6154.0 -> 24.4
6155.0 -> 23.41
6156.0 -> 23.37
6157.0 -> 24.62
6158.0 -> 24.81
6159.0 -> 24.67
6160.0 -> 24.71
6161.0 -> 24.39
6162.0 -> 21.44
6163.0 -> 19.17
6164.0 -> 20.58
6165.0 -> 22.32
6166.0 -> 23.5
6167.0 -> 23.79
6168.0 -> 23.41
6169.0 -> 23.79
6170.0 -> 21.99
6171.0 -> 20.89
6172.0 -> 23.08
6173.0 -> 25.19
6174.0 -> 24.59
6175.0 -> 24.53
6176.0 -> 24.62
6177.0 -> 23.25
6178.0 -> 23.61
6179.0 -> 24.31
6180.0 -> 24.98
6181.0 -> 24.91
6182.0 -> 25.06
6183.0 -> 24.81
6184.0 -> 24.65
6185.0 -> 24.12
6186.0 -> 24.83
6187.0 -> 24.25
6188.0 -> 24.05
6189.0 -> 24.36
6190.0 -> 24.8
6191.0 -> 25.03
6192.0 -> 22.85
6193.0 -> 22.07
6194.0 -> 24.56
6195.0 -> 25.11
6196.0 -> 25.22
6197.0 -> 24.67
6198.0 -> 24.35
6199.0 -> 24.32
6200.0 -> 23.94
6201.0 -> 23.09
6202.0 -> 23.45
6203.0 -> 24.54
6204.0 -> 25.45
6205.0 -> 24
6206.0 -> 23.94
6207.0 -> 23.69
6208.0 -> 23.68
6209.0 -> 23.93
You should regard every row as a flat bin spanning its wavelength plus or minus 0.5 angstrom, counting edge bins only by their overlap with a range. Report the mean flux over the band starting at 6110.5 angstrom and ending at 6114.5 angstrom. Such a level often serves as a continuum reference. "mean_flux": 24.76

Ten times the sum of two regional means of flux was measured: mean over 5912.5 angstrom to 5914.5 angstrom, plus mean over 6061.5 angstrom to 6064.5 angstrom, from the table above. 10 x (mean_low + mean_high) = 504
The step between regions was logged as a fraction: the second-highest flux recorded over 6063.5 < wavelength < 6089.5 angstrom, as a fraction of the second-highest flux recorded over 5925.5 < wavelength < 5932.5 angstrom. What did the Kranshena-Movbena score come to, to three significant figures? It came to 0.984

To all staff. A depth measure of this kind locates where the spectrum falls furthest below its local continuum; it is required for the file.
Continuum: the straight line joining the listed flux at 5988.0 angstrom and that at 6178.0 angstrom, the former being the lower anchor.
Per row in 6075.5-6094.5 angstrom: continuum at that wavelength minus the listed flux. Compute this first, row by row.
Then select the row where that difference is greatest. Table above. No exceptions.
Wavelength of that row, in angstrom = 6086.0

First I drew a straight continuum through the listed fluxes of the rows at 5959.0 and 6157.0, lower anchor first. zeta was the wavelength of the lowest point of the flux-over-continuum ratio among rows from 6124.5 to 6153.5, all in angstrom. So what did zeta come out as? 6138.0 angstrom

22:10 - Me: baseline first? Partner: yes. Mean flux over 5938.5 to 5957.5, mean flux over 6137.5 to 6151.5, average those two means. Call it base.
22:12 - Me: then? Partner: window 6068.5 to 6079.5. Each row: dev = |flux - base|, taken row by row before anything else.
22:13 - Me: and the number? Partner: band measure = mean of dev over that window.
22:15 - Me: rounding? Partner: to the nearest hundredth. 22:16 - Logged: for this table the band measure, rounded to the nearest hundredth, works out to 0.66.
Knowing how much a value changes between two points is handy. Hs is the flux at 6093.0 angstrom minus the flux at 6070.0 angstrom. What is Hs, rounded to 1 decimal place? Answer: -1.0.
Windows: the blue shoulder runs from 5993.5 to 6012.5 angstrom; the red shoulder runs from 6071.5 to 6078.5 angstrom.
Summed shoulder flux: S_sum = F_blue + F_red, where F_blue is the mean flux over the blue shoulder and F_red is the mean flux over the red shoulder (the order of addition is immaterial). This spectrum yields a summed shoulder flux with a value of 49.91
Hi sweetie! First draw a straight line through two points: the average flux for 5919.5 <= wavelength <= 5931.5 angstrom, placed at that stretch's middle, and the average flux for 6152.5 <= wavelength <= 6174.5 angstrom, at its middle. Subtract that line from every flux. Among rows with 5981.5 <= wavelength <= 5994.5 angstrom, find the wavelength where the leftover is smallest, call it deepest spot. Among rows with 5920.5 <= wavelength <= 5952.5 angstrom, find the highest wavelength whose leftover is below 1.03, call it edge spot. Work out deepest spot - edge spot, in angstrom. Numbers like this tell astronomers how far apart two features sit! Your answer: 32 angstrom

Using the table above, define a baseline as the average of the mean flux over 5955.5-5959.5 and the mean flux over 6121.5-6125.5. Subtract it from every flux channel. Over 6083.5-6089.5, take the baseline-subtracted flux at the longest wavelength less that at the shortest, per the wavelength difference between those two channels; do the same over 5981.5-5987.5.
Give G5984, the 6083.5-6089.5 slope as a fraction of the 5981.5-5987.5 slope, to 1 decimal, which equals -4.2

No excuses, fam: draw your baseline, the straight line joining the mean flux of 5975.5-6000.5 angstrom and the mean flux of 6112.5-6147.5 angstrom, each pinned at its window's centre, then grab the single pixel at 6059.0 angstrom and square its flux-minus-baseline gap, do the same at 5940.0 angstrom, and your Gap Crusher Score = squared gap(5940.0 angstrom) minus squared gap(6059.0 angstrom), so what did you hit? -1.6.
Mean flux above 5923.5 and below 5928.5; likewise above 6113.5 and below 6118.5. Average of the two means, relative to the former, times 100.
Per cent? 98.4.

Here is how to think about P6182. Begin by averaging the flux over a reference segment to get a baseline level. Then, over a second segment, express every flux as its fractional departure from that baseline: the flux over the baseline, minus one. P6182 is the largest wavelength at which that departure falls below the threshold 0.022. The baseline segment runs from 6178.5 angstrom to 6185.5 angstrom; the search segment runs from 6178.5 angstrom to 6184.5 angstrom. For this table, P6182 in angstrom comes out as 6184.0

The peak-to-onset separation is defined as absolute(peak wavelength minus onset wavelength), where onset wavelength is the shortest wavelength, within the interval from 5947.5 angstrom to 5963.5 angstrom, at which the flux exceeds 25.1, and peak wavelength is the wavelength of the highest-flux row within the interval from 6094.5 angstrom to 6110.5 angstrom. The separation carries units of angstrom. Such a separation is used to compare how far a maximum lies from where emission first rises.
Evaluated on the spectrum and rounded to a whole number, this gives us 154 angstrom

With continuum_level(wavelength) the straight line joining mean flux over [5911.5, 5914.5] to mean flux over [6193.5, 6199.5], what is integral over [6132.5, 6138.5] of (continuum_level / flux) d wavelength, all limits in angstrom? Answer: 6.3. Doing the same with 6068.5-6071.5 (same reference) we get 3.0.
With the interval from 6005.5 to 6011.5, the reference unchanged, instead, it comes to 6.2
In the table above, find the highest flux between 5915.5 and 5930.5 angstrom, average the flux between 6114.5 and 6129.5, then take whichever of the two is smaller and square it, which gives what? 588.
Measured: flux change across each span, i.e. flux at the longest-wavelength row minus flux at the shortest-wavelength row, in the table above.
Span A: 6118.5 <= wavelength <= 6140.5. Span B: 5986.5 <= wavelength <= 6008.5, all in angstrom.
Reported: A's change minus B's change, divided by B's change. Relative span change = -0.7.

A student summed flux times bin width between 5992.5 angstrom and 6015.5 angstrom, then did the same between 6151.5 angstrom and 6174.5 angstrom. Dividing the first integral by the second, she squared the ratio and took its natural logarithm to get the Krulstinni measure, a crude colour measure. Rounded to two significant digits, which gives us 0.12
